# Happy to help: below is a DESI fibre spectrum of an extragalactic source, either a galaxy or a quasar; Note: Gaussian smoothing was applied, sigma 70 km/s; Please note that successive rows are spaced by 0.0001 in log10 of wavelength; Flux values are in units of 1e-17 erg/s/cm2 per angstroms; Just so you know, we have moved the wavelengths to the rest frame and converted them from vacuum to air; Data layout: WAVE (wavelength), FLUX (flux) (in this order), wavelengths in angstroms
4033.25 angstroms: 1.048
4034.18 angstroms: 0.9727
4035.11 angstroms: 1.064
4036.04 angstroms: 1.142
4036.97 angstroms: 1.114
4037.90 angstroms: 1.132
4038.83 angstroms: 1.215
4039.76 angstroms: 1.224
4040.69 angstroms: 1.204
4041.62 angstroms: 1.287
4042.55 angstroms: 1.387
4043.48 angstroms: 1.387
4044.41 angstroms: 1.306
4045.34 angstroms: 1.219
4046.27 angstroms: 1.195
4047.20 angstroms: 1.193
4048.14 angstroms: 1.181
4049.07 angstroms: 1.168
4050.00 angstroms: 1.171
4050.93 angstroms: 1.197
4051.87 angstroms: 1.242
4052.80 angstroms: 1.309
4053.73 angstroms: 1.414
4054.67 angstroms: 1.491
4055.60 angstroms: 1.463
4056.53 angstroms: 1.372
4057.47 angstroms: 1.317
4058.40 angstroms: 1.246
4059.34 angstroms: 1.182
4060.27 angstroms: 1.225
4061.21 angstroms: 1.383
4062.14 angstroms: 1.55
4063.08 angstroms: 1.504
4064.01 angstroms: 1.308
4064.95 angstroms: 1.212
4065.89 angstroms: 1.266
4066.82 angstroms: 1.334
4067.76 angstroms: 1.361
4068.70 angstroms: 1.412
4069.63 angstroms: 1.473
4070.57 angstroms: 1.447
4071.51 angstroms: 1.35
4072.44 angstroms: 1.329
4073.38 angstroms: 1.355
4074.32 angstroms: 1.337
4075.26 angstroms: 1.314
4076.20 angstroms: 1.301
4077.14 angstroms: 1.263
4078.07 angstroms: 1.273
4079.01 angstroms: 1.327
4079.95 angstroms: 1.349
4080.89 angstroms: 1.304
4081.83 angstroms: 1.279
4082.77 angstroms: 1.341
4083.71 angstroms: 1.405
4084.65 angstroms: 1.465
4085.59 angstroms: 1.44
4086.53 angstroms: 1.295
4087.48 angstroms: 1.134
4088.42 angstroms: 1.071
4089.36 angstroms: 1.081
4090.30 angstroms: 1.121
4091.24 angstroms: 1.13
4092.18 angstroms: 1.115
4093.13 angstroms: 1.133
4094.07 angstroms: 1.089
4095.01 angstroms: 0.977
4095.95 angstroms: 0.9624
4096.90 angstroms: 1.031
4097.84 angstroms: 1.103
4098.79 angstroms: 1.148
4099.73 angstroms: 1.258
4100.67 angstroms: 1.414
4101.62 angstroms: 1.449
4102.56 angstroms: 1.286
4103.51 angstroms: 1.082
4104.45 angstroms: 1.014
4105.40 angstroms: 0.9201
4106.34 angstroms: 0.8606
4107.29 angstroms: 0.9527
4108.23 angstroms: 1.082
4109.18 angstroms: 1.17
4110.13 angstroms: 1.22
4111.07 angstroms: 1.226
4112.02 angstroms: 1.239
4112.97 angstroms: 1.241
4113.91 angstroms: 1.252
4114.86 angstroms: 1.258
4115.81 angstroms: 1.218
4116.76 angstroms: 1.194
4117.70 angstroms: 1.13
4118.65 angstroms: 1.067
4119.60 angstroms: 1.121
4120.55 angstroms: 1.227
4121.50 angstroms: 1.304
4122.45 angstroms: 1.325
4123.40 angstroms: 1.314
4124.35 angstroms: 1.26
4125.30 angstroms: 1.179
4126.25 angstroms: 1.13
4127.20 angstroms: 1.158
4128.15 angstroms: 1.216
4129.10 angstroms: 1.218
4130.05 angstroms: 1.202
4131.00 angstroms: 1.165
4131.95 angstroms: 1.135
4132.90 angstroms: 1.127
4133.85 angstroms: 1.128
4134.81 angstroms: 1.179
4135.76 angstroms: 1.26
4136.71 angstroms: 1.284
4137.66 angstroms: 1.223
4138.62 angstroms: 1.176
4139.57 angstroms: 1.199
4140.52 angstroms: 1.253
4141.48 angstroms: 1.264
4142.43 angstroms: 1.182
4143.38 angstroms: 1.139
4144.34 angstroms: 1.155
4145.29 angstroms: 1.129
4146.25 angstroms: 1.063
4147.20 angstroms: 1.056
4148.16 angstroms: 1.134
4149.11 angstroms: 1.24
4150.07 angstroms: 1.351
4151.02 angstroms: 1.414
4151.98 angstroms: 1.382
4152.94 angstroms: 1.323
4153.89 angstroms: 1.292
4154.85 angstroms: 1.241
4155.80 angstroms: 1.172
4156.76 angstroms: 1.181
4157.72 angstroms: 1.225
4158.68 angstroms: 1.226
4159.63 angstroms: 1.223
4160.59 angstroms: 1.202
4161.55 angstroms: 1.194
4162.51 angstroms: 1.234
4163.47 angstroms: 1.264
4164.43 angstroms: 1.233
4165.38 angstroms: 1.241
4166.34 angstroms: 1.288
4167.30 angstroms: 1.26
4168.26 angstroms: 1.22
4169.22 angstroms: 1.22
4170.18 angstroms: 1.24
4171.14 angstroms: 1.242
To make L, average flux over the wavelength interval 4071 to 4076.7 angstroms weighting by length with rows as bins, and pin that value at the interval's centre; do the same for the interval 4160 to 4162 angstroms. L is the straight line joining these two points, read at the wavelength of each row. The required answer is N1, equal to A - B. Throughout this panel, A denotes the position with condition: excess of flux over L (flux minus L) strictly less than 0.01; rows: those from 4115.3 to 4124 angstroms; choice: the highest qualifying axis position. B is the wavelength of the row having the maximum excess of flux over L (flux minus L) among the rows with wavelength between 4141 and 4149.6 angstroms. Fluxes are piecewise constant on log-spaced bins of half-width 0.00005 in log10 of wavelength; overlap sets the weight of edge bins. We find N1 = -20.9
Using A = 4120.55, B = 4141.48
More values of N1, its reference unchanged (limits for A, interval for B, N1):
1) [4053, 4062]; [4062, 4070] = -1.9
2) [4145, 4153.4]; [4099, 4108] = 46.5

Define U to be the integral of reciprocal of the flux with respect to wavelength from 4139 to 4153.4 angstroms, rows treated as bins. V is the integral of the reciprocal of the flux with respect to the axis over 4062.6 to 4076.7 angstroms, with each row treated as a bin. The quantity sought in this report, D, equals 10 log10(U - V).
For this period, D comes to 2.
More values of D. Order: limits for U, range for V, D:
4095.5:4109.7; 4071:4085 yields 4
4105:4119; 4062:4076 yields 3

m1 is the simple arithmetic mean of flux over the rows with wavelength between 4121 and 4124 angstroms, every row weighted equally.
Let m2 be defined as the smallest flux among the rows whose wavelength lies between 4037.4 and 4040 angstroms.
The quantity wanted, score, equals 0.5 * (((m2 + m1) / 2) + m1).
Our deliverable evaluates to 1.27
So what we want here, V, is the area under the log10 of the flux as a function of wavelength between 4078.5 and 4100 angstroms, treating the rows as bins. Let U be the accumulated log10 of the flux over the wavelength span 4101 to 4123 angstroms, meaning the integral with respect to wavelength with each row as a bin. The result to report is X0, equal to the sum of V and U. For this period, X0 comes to 3.0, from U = 1.4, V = 1.62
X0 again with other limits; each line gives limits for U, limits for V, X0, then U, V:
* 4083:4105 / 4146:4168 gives 3.5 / 1.5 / 2.02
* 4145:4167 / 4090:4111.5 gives 2.9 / 2.0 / 0.98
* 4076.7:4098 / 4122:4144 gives 3.4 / 1.7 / 1.77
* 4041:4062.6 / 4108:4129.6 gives 4.2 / 2.4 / 1.76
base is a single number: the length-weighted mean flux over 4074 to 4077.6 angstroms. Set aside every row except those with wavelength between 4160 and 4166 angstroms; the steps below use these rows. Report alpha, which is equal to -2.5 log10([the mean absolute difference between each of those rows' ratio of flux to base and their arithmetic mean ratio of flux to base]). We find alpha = 4.5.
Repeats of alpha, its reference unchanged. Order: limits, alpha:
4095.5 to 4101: 2.6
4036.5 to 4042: 3.6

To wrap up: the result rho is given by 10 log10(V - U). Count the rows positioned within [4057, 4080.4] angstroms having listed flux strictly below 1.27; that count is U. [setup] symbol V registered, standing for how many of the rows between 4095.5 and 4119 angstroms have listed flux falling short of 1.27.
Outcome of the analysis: 12.0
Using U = 6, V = 22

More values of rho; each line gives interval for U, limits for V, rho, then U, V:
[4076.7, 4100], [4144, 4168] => 6.0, 15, 19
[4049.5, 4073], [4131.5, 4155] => 10.4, 8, 19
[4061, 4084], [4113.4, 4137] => 12.6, 3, 21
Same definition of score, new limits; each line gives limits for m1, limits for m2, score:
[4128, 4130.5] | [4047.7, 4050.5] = 1.20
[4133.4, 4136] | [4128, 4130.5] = 1.19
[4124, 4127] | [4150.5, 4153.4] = 1.22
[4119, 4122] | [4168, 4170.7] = 1.22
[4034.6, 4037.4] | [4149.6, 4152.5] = 1.17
